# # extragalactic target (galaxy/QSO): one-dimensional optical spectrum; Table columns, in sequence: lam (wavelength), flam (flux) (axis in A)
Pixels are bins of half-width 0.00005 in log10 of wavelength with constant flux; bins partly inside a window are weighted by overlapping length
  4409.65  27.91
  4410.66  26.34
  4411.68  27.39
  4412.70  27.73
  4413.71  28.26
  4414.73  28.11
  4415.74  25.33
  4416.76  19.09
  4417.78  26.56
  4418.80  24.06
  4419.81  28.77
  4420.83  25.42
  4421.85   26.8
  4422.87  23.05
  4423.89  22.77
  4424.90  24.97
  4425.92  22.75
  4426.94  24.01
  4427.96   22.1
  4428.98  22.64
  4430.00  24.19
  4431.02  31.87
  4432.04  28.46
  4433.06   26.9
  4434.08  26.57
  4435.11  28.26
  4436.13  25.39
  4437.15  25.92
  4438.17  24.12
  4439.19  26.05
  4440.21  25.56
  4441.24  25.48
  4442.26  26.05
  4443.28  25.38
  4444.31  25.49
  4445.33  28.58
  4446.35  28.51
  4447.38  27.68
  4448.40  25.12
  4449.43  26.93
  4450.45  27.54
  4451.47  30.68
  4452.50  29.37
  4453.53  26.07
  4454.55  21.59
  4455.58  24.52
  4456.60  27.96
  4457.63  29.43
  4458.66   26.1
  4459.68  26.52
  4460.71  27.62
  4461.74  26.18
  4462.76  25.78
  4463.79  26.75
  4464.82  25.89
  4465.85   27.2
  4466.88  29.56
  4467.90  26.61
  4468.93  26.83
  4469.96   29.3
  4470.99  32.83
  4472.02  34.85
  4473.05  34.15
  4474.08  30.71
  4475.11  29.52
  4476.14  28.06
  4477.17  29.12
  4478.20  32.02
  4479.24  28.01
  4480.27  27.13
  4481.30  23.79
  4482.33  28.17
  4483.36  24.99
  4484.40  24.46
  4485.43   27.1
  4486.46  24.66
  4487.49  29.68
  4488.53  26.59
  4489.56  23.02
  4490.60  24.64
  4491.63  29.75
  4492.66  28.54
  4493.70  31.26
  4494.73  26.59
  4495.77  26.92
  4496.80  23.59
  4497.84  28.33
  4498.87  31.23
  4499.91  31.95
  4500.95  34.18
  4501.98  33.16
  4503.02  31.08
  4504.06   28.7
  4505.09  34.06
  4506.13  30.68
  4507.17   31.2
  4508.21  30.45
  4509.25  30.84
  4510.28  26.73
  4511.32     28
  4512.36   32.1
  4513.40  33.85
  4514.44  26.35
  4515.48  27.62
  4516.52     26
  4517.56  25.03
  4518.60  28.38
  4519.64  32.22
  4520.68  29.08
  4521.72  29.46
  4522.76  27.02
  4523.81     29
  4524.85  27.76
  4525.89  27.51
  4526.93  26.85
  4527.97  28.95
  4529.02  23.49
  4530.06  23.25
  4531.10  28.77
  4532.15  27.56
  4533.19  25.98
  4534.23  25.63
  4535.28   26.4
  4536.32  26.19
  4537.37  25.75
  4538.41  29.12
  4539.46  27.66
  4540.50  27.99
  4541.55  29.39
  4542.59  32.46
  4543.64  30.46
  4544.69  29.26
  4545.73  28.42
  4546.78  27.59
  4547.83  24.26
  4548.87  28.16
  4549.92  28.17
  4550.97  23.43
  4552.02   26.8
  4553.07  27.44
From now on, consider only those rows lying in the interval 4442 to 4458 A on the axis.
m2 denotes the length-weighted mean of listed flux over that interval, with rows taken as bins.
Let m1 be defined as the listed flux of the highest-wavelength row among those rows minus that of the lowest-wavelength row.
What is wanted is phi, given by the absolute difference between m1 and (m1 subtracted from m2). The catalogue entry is 20.2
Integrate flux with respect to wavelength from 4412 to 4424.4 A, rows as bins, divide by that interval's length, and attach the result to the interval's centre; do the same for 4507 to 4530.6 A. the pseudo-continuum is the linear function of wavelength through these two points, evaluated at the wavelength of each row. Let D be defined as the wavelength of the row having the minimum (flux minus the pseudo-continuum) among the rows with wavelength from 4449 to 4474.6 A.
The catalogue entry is 4454.55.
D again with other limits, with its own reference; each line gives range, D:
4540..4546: 4540.50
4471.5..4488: 4481.30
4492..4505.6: 4496.80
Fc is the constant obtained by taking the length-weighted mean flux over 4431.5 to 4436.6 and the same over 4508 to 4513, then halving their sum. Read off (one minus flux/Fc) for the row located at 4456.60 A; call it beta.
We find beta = 0.02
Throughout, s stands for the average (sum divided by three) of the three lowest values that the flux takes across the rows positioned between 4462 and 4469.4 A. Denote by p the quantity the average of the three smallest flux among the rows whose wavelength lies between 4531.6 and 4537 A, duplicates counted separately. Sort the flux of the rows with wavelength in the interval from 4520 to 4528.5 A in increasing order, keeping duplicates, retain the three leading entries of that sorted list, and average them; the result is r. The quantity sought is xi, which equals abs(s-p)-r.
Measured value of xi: -27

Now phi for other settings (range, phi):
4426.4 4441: 22.7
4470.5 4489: 41.1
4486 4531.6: 20.4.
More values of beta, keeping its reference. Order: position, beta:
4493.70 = -0.10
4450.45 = 0.03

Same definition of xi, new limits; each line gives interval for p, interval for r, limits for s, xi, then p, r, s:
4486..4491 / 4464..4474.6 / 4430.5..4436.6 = -24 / 24.1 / 26.4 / 26.3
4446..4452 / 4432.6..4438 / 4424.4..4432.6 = -22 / 26.5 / 26.0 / 22.5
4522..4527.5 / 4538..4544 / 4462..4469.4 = -27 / 27.1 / 28.3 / 26.1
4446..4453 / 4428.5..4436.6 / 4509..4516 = -24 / 26.5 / 24.1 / 26.9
